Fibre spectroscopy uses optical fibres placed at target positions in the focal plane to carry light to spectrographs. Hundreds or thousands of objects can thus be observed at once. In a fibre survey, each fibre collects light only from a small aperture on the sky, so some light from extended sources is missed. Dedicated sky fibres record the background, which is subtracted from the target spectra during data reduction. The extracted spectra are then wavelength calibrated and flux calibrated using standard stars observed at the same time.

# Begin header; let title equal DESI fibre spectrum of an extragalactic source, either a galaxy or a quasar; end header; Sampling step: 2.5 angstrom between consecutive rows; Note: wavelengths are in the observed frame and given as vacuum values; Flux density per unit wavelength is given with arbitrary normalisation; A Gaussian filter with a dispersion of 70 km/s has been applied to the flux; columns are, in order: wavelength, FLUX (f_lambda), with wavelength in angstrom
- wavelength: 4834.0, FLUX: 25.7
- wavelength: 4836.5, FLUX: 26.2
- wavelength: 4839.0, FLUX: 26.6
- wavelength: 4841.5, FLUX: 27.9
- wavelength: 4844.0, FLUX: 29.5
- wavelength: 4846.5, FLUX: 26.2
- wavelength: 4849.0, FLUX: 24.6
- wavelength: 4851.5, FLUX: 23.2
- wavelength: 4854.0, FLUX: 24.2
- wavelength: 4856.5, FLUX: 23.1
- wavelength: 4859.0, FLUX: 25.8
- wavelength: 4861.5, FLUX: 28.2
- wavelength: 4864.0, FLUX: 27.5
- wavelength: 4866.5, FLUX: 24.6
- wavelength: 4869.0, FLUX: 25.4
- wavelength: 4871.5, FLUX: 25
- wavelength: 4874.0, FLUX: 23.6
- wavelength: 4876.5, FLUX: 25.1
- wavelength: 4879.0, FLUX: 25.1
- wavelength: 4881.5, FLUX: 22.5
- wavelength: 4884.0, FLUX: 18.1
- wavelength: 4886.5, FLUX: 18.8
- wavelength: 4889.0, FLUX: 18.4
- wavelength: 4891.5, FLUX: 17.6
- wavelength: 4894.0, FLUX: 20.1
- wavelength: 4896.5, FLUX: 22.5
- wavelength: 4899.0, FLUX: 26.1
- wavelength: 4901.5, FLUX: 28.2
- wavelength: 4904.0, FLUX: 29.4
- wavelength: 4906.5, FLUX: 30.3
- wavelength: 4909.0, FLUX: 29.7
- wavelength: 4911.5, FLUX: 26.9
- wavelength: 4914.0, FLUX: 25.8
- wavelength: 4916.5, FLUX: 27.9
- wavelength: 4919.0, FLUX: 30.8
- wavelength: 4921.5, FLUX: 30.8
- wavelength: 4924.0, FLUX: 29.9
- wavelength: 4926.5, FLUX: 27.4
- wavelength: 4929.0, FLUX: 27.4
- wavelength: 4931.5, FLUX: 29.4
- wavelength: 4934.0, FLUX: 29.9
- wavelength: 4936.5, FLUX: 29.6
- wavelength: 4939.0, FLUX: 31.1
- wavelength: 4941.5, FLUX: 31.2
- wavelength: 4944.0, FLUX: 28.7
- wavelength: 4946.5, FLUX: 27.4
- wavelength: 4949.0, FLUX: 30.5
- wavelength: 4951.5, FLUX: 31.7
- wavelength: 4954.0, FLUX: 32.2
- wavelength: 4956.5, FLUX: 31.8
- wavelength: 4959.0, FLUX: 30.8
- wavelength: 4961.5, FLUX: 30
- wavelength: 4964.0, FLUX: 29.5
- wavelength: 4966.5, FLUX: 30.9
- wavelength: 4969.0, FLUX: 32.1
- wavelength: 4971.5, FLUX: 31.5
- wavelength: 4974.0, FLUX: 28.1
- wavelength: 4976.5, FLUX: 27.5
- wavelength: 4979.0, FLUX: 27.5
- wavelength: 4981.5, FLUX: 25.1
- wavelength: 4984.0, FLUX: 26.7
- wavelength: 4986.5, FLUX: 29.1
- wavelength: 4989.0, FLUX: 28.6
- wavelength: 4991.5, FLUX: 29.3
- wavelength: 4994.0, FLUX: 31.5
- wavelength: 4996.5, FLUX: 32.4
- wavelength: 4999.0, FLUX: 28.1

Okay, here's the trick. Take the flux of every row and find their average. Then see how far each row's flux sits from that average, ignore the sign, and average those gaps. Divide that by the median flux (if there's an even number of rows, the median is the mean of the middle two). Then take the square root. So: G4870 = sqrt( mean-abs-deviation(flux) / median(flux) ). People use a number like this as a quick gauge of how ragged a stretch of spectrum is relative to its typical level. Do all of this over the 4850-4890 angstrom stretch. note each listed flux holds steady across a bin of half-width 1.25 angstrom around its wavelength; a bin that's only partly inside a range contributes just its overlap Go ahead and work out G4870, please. 0.30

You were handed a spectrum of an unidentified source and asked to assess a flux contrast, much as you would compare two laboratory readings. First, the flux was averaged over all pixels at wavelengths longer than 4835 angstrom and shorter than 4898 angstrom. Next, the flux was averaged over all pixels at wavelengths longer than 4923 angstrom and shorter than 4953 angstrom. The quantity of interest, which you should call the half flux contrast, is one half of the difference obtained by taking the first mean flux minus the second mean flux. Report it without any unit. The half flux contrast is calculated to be -2.8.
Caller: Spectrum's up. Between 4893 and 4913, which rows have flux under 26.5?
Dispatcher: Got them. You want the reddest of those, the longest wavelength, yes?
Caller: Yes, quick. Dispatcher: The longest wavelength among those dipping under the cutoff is 4899.0 angstrom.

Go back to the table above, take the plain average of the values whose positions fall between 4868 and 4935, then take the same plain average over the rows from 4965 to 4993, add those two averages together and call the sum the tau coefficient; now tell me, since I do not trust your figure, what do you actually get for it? 54.4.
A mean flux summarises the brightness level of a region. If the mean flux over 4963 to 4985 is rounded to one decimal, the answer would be 28.8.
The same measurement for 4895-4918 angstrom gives 27.4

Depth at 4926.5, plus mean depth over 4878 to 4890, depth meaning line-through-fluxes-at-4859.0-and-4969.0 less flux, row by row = 9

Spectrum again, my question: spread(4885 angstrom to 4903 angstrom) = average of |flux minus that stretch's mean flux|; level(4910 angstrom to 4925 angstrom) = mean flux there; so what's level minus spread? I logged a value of 25.3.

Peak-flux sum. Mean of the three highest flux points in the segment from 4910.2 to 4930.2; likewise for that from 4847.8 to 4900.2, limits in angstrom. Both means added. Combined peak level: 58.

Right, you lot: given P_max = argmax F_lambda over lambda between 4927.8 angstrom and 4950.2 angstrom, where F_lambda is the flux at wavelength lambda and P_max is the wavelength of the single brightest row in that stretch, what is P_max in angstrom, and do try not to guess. 4941.5 angstrom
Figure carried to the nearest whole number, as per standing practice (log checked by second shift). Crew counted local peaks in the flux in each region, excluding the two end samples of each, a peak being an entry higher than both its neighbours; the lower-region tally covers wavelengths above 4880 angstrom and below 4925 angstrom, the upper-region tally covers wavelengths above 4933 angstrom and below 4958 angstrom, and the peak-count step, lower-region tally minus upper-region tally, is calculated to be 0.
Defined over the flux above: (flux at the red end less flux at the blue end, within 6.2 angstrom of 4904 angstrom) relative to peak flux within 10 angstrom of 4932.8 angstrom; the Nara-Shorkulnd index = 0.12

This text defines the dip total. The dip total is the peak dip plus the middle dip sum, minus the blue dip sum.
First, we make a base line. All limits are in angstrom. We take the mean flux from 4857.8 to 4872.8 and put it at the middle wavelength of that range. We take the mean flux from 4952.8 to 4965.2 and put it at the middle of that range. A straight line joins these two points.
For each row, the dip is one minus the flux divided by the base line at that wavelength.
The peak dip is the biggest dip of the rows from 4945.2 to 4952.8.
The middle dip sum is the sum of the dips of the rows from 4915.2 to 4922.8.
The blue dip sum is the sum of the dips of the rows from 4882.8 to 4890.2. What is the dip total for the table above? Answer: -1.0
